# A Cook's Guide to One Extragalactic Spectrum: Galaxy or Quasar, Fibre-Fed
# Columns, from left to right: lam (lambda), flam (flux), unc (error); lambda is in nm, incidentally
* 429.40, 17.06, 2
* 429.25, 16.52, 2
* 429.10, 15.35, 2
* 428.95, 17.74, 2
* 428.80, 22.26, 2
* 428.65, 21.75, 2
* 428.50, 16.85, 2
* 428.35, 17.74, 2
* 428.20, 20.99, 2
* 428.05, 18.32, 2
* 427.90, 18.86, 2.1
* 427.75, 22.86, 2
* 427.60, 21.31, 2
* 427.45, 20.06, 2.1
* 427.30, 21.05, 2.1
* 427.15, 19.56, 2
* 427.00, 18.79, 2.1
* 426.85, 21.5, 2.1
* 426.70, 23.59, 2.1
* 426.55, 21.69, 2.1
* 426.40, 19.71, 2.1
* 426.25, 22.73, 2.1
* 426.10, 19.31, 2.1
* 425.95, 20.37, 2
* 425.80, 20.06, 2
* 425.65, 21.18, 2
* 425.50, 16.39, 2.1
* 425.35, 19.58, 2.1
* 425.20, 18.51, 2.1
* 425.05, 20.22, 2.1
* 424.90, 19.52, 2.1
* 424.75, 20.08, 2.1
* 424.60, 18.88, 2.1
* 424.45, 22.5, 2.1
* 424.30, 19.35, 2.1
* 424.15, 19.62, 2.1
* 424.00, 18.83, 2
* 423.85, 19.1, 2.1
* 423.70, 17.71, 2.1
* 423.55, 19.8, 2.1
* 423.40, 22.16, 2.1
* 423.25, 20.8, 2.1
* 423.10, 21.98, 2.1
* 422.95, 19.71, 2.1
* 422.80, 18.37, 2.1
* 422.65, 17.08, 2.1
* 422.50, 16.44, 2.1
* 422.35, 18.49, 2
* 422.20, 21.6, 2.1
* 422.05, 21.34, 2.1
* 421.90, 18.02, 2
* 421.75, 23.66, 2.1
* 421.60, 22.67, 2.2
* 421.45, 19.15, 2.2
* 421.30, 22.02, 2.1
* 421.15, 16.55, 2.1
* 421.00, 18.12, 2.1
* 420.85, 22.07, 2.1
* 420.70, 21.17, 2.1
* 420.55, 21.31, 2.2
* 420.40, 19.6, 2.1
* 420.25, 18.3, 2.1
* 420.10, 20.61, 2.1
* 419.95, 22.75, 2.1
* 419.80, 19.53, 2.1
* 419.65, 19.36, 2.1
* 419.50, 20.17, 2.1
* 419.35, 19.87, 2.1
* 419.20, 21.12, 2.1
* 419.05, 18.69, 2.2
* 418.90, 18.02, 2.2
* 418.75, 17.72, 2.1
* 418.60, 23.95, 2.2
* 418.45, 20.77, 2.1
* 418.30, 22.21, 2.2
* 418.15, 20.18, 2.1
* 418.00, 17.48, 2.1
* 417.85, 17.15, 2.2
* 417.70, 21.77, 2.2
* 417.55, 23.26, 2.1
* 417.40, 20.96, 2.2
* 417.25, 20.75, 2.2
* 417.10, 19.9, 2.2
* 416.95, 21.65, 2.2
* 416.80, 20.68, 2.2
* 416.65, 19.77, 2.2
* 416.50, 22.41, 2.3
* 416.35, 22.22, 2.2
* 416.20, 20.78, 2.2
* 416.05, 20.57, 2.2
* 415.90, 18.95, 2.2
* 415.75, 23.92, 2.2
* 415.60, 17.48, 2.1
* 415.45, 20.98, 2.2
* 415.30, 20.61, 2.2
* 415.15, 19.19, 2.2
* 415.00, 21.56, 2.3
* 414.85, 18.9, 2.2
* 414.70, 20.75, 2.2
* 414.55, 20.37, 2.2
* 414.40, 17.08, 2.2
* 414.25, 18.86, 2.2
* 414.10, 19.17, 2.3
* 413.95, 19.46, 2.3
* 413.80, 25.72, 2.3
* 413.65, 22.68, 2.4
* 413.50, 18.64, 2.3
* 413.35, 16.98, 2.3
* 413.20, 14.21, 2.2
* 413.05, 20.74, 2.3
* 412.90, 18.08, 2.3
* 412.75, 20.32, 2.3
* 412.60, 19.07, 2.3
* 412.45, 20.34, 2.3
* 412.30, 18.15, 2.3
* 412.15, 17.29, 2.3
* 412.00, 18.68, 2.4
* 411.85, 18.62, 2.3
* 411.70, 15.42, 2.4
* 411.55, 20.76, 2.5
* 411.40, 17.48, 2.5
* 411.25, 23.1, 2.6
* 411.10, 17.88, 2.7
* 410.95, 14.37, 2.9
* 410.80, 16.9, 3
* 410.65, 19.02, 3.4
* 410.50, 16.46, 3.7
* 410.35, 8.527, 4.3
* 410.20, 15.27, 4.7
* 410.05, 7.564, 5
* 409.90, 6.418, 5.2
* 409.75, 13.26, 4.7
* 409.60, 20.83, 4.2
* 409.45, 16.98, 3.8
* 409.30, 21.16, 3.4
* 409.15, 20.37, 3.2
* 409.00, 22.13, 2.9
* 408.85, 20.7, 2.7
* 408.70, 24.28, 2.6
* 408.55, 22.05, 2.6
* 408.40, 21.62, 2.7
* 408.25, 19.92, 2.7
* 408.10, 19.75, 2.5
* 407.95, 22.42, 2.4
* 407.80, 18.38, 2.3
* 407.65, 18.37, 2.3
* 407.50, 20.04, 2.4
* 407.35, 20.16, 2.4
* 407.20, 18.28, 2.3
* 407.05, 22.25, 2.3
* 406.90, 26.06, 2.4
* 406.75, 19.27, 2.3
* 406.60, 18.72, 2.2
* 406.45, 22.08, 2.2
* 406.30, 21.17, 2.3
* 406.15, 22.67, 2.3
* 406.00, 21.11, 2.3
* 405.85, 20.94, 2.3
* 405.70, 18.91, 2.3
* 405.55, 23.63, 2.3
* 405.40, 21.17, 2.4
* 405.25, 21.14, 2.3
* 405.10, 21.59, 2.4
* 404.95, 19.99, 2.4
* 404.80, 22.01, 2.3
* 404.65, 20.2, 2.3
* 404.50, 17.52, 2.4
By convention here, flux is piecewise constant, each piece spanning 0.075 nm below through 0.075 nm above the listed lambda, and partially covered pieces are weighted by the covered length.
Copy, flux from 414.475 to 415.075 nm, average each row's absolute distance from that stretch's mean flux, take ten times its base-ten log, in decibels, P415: -1.2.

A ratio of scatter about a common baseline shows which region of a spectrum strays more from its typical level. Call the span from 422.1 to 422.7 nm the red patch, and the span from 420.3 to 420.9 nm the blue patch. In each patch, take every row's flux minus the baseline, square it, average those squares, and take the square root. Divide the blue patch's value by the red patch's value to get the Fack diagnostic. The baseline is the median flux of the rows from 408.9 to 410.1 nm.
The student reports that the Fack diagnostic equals 1.3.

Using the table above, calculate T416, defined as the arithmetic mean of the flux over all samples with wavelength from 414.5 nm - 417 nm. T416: 20.63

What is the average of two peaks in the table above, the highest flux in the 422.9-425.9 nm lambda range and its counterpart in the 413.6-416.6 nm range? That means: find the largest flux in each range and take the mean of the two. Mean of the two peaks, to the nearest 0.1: 24.1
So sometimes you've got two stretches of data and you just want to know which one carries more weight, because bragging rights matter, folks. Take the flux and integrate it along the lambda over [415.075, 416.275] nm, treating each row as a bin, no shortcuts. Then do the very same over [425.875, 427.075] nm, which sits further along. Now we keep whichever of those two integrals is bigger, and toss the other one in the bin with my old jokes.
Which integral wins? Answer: 25.2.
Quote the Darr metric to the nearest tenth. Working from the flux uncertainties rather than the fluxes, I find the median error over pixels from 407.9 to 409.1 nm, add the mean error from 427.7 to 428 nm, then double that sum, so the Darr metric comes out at 9.4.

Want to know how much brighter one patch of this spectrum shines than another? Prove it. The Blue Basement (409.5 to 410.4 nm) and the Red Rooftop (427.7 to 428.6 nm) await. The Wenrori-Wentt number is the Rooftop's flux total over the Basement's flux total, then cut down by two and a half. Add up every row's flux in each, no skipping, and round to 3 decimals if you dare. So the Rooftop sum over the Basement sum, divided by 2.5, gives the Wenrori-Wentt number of 0.644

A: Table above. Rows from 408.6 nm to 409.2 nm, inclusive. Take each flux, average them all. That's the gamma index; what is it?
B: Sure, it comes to 21.9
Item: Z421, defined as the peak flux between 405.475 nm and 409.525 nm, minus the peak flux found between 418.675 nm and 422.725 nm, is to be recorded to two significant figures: 2.4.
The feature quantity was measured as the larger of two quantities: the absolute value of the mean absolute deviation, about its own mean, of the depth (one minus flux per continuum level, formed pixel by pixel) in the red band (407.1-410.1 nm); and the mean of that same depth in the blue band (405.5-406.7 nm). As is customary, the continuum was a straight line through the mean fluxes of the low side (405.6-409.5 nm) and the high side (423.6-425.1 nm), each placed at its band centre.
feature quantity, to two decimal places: 0.15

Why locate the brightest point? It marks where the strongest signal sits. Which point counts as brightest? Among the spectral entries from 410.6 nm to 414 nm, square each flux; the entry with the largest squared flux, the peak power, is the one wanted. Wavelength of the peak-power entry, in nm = 413.80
